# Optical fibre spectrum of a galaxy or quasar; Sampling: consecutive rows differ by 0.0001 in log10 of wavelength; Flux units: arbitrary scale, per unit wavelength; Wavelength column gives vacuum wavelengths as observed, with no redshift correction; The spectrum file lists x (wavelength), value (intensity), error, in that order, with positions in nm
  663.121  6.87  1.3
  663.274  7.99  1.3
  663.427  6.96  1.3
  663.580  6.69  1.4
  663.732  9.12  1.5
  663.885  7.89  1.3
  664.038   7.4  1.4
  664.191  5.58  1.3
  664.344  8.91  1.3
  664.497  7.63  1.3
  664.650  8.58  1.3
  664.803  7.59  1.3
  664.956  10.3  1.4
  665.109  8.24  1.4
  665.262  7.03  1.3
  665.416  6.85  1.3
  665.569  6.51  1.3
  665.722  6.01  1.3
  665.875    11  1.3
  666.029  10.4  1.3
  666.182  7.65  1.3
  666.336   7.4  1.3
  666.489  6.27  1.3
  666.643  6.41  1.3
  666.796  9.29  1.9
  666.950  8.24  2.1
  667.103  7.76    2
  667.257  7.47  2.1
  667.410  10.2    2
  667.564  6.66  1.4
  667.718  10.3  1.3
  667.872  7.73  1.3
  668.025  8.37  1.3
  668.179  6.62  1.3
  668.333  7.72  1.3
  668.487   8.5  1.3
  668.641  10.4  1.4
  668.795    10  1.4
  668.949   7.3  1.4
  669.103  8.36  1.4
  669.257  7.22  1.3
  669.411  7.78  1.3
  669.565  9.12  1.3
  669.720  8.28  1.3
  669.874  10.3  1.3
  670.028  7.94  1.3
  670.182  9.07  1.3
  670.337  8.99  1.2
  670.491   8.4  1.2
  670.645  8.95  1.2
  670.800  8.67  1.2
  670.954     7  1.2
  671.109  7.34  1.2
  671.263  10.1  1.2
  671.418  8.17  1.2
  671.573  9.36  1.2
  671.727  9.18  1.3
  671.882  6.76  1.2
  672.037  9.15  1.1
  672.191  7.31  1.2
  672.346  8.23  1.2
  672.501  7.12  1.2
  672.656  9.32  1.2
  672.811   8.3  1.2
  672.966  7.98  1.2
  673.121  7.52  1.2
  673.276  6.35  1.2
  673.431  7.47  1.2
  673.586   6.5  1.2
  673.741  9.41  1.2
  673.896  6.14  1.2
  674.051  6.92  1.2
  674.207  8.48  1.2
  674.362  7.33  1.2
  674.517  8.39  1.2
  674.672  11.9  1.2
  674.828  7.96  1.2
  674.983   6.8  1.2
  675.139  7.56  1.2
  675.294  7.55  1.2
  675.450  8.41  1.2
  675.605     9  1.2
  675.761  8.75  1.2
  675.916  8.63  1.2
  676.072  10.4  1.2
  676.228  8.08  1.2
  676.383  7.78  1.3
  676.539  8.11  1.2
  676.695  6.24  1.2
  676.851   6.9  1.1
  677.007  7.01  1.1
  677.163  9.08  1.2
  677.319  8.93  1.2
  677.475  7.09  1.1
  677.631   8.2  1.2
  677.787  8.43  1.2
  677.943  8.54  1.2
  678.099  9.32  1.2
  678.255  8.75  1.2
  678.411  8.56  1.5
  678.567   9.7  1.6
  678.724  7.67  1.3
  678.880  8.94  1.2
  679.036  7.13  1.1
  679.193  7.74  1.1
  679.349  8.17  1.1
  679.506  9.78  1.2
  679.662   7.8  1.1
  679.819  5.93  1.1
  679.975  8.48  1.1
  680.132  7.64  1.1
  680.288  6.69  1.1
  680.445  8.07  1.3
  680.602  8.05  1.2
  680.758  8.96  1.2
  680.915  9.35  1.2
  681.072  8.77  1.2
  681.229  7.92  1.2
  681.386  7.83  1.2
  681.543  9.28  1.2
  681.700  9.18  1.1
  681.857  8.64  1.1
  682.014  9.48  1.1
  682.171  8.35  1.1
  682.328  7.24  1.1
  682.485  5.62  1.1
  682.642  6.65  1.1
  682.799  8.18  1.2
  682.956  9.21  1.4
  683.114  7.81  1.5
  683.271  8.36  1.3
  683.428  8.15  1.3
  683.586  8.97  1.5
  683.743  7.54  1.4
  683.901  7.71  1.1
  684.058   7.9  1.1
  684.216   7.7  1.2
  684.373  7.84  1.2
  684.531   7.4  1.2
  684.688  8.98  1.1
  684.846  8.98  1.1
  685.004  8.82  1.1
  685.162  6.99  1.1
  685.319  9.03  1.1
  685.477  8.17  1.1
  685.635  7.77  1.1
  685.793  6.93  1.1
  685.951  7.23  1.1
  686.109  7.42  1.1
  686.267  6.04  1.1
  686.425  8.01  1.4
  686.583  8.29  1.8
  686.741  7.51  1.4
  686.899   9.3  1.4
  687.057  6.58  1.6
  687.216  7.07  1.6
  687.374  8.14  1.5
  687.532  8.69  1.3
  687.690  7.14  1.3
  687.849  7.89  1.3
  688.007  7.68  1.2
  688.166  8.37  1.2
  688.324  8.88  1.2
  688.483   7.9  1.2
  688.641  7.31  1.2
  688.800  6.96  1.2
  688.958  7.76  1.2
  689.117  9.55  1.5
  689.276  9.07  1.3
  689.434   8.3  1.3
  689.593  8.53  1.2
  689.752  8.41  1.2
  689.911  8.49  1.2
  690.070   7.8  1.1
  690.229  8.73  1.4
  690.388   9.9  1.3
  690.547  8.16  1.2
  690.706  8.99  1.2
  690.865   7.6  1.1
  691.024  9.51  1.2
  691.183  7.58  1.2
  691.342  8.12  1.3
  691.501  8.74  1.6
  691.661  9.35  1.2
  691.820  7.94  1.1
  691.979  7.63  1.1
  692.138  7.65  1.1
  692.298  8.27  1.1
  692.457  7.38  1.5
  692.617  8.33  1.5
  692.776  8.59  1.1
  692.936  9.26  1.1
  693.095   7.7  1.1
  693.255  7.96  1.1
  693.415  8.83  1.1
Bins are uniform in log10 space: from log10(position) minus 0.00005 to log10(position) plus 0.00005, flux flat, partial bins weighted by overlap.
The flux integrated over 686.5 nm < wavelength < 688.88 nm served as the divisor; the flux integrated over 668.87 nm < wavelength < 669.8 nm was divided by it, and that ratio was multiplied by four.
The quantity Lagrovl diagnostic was 1.6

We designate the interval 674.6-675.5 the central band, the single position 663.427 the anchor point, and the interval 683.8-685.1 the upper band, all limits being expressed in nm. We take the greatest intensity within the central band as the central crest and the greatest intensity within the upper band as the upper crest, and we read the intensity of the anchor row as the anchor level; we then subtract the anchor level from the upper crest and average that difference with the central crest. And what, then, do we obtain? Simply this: 7.0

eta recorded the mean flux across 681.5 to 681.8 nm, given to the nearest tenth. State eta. 9.2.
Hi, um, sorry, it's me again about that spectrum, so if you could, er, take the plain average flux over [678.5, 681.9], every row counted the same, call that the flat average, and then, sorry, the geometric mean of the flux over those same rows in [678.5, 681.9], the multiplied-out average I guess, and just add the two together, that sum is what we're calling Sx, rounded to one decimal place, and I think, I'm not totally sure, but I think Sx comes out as 16.5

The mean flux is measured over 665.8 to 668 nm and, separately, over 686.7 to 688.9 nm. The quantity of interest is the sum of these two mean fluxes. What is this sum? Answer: 16.2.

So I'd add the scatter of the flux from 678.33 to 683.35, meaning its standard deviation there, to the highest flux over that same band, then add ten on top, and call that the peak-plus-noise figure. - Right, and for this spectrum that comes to 20.8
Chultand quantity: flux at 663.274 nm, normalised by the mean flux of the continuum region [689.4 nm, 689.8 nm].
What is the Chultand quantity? 0.95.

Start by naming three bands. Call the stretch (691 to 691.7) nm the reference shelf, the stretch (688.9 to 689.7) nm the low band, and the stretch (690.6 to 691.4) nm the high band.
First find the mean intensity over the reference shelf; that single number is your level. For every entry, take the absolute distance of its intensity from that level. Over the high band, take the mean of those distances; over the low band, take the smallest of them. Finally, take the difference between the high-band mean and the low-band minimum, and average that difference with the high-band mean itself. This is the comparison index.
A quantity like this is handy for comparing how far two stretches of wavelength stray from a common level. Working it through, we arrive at 0.7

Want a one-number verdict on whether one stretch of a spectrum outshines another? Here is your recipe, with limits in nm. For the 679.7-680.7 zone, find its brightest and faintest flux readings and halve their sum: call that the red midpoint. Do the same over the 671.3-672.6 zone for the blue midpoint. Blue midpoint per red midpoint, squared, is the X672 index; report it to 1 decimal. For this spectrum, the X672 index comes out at 1.3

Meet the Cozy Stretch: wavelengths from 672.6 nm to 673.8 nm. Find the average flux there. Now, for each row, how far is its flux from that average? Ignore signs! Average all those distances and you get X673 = 0.896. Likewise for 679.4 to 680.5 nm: 0.871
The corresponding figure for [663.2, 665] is 0.912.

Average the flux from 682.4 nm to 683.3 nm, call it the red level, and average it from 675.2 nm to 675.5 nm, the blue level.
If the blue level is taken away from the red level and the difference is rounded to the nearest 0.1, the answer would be -0.3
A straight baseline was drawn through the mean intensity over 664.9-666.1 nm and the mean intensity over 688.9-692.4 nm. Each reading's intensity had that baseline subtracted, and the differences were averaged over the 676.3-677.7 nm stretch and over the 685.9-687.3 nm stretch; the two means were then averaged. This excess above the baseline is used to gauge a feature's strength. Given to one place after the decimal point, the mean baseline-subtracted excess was -0.8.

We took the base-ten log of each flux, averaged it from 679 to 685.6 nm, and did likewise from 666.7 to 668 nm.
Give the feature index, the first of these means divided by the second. 0.98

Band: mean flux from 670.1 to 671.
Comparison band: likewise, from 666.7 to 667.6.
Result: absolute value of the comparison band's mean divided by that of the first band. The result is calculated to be 0.97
